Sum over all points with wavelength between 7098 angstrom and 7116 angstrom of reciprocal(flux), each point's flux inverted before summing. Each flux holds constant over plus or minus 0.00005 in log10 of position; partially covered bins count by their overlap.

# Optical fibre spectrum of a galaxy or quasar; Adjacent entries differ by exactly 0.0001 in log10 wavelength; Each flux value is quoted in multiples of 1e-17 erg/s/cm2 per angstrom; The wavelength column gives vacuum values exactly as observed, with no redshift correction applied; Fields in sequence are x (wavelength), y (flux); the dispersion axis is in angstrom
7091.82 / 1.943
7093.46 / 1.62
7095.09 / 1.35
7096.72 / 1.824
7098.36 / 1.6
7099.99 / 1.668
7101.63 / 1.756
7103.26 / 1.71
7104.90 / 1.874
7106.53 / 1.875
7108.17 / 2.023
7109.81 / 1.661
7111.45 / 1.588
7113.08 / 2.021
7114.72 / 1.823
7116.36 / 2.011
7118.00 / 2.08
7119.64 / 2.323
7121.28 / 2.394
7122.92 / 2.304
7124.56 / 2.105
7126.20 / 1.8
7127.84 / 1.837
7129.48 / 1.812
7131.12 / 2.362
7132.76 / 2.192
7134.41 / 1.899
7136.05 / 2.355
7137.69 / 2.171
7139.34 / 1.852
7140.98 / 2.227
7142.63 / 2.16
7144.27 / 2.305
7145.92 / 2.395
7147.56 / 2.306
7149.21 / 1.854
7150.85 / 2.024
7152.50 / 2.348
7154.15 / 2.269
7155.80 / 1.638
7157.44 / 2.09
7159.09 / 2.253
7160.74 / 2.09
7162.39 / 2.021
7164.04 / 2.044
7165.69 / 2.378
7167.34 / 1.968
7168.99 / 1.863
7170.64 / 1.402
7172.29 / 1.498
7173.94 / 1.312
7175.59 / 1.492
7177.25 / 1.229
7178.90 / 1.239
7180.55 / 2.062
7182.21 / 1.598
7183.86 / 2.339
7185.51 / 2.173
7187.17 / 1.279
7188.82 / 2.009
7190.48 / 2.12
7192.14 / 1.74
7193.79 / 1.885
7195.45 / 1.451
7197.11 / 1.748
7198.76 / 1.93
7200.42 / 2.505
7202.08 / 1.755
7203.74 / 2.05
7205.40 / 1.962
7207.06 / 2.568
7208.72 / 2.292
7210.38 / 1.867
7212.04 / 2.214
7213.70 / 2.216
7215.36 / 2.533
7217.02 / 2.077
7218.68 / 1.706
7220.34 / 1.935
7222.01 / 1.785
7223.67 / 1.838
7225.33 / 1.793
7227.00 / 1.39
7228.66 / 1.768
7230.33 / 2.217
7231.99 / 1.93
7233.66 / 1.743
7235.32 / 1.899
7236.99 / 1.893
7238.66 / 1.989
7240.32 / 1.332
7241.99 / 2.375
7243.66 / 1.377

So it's 6.22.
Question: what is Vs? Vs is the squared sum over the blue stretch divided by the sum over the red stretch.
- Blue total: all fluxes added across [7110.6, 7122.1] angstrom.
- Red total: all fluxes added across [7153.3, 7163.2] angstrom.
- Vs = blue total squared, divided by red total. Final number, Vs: 16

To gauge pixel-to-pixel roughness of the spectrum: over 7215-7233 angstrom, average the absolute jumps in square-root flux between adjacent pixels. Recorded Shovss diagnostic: 0.10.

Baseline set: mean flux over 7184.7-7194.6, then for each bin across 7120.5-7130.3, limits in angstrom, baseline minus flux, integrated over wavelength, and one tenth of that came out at -0.17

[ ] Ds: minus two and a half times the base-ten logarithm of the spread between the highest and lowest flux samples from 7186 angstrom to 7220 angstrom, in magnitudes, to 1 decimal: -0.3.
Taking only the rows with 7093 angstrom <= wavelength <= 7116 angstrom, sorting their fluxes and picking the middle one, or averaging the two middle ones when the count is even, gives 1.7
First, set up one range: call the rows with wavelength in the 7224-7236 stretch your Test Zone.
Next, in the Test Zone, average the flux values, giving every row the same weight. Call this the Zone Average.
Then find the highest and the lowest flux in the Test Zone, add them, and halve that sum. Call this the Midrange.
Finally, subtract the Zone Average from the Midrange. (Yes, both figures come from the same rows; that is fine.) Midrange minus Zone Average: -0.02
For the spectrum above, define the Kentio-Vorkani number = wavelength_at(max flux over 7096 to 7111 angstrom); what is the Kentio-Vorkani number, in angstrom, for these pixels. 7108.17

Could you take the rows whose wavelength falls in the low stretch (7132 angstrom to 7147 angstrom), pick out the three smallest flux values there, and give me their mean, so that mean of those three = 1.97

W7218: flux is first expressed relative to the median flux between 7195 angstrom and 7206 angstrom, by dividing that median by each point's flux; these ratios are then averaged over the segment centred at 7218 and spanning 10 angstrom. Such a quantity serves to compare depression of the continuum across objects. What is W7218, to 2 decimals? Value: 0.96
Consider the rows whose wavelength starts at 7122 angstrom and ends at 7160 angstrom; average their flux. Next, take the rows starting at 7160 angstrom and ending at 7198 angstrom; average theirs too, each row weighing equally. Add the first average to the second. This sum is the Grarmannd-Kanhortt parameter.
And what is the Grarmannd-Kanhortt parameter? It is 3.89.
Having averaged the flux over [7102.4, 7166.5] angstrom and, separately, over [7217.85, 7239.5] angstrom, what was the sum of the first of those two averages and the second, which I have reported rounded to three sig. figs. 3.90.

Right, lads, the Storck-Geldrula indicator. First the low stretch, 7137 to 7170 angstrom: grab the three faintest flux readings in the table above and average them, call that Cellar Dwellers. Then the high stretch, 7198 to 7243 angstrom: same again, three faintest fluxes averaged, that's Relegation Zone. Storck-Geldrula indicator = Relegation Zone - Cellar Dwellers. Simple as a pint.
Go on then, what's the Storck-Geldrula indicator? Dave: -0.3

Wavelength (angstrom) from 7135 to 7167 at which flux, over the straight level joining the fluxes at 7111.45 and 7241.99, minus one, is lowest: 7155.80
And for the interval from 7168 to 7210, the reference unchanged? 7177.25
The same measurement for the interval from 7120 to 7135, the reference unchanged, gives 7129.48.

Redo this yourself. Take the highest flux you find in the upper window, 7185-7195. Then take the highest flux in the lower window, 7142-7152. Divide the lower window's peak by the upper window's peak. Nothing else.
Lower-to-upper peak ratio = 1.10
